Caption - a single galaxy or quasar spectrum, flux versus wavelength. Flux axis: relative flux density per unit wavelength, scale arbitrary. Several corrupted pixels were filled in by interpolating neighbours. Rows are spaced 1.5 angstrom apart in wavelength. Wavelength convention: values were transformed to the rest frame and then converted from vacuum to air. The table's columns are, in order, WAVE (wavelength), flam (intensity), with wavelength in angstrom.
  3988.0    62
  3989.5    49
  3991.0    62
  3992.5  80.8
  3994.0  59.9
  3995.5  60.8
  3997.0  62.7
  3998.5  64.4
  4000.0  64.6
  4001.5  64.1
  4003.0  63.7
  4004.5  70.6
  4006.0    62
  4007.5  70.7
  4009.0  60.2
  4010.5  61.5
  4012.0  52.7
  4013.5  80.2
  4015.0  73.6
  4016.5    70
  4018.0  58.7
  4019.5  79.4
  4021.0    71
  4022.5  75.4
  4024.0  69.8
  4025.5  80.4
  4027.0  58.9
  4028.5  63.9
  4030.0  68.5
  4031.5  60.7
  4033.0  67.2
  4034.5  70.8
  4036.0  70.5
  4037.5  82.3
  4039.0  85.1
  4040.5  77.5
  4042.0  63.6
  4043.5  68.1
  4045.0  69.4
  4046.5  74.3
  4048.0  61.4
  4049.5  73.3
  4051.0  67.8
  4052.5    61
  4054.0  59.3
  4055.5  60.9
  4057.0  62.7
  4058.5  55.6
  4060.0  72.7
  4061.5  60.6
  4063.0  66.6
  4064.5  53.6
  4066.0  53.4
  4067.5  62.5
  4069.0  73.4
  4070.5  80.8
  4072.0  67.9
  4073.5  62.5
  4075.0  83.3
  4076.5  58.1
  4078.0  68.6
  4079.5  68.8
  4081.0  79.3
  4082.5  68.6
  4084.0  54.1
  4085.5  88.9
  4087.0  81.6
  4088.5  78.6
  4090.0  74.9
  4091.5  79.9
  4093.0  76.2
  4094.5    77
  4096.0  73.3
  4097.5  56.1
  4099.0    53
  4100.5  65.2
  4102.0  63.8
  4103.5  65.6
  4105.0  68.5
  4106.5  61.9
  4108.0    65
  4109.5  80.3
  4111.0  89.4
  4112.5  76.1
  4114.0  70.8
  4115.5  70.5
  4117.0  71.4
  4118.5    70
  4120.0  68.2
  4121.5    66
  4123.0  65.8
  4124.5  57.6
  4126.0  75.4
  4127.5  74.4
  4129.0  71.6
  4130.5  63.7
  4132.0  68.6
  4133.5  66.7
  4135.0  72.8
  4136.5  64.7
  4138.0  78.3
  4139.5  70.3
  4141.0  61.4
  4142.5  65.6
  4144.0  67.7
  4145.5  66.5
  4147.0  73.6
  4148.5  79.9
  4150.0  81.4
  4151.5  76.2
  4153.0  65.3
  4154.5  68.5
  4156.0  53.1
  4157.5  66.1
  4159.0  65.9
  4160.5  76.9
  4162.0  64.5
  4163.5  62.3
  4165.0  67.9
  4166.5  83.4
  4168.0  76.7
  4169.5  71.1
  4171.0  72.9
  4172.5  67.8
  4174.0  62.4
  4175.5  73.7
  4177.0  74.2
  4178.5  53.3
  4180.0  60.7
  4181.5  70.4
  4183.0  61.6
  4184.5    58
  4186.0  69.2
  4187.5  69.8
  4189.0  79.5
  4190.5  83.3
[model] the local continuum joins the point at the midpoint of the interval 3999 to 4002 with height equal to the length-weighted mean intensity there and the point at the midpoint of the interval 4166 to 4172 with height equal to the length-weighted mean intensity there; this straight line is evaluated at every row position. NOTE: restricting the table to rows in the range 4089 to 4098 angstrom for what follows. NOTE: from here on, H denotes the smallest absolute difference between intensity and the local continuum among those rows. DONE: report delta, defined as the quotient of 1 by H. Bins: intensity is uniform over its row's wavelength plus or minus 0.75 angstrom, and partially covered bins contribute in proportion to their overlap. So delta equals 0.37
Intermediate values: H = 2.7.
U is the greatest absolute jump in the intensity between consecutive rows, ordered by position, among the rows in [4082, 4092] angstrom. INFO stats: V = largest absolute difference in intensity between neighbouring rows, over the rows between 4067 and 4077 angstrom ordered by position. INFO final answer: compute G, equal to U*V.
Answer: 877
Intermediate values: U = 34.8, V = 25.2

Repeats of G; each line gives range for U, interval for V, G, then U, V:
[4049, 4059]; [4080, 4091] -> 247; 7.1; 34.8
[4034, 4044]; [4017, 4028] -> 299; 13.9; 21.5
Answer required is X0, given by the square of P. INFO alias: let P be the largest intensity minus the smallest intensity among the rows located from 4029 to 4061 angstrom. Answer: 870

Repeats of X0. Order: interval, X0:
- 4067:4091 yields 1211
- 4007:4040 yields 1050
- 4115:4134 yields 317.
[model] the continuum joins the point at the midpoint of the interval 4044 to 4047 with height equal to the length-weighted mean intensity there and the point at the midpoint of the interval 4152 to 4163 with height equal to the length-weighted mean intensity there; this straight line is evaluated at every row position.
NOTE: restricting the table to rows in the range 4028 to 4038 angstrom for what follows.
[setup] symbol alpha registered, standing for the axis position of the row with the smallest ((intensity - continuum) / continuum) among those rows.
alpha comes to 4031.5 angstrom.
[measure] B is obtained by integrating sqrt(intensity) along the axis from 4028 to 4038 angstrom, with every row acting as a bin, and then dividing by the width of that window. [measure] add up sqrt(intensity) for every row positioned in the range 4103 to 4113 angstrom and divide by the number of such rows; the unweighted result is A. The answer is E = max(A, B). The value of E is 8.49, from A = 8.49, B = 8.29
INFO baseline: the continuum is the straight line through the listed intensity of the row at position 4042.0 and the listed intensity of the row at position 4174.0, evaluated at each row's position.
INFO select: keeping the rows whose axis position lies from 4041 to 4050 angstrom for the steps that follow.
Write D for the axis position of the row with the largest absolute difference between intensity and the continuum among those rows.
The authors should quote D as 4046.5 angstrom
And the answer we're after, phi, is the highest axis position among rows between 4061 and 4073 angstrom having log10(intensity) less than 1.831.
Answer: 4067.5 angstrom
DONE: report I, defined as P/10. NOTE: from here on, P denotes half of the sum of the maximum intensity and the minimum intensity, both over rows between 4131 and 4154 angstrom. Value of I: 7.14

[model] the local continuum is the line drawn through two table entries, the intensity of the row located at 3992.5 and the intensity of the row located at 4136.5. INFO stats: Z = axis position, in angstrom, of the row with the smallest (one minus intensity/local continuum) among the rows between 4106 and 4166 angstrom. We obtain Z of 4111.0 angstrom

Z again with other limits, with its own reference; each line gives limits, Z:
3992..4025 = 4013.5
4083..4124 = 4111.0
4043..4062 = 4046.5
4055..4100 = 4085.5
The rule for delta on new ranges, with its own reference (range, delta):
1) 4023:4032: 0.45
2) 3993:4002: 6.43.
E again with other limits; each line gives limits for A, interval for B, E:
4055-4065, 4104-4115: 8.52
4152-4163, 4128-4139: 8.34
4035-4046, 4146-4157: 8.58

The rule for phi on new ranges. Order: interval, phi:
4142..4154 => 4153.0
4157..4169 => 4163.5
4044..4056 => 4055.5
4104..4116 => 4108.0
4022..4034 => 4033.0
